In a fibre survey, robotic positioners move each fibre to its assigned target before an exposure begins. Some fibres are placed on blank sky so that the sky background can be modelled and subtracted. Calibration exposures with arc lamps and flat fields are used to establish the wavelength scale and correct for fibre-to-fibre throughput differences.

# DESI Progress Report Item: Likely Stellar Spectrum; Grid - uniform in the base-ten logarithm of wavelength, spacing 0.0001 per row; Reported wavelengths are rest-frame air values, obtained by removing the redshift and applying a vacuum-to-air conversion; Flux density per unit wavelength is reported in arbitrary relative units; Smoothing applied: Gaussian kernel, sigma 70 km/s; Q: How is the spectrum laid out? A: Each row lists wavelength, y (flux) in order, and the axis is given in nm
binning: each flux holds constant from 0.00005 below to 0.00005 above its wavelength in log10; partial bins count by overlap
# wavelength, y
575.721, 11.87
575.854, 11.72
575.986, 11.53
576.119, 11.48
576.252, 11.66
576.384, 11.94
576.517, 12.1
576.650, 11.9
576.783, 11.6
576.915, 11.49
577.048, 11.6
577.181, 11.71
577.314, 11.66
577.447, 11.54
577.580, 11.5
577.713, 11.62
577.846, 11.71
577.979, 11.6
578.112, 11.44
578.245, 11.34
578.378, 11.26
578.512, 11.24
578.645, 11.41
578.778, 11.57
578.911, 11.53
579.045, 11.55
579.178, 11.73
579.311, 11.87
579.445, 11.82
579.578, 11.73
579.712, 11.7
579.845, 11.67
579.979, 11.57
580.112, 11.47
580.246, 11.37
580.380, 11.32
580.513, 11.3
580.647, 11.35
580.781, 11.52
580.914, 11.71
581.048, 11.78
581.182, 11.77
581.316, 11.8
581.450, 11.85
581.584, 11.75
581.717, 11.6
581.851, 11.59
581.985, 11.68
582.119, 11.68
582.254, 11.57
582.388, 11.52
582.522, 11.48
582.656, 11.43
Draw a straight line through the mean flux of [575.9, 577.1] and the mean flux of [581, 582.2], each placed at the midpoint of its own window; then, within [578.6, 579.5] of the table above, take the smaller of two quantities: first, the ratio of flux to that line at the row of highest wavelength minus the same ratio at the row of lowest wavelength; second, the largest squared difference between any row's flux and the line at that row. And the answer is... 0.035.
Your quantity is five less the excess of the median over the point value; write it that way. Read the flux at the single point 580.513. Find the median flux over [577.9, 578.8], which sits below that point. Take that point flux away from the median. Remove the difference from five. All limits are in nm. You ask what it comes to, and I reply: 4.89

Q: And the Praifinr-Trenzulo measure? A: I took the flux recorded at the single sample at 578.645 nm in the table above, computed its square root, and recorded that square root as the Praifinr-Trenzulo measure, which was 3.38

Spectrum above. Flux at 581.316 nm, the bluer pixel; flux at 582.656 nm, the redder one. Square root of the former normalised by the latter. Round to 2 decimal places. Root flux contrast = 1.02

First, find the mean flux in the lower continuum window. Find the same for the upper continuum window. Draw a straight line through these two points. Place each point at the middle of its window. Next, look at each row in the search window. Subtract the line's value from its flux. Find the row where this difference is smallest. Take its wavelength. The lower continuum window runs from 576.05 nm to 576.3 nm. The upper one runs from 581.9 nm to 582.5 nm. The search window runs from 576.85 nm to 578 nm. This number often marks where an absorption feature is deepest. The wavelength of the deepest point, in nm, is 576.915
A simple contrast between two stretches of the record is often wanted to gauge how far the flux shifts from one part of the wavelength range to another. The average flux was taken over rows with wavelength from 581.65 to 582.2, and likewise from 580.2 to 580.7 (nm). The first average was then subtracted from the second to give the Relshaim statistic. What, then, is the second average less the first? -0.30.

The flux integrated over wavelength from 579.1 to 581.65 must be 30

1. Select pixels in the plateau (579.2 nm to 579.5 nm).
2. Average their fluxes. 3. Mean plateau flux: 11.8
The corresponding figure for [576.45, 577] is 11.8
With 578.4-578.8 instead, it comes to 11.4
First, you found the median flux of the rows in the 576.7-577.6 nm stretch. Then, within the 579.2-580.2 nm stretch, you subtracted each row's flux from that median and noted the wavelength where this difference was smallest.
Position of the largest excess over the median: 579.311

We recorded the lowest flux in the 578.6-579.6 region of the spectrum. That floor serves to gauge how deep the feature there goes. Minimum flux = 11.41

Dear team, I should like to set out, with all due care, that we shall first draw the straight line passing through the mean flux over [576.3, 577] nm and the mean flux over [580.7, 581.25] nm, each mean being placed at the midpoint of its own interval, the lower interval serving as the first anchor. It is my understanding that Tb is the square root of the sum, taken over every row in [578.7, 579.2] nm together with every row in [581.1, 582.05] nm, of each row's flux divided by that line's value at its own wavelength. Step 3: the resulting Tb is 3.3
